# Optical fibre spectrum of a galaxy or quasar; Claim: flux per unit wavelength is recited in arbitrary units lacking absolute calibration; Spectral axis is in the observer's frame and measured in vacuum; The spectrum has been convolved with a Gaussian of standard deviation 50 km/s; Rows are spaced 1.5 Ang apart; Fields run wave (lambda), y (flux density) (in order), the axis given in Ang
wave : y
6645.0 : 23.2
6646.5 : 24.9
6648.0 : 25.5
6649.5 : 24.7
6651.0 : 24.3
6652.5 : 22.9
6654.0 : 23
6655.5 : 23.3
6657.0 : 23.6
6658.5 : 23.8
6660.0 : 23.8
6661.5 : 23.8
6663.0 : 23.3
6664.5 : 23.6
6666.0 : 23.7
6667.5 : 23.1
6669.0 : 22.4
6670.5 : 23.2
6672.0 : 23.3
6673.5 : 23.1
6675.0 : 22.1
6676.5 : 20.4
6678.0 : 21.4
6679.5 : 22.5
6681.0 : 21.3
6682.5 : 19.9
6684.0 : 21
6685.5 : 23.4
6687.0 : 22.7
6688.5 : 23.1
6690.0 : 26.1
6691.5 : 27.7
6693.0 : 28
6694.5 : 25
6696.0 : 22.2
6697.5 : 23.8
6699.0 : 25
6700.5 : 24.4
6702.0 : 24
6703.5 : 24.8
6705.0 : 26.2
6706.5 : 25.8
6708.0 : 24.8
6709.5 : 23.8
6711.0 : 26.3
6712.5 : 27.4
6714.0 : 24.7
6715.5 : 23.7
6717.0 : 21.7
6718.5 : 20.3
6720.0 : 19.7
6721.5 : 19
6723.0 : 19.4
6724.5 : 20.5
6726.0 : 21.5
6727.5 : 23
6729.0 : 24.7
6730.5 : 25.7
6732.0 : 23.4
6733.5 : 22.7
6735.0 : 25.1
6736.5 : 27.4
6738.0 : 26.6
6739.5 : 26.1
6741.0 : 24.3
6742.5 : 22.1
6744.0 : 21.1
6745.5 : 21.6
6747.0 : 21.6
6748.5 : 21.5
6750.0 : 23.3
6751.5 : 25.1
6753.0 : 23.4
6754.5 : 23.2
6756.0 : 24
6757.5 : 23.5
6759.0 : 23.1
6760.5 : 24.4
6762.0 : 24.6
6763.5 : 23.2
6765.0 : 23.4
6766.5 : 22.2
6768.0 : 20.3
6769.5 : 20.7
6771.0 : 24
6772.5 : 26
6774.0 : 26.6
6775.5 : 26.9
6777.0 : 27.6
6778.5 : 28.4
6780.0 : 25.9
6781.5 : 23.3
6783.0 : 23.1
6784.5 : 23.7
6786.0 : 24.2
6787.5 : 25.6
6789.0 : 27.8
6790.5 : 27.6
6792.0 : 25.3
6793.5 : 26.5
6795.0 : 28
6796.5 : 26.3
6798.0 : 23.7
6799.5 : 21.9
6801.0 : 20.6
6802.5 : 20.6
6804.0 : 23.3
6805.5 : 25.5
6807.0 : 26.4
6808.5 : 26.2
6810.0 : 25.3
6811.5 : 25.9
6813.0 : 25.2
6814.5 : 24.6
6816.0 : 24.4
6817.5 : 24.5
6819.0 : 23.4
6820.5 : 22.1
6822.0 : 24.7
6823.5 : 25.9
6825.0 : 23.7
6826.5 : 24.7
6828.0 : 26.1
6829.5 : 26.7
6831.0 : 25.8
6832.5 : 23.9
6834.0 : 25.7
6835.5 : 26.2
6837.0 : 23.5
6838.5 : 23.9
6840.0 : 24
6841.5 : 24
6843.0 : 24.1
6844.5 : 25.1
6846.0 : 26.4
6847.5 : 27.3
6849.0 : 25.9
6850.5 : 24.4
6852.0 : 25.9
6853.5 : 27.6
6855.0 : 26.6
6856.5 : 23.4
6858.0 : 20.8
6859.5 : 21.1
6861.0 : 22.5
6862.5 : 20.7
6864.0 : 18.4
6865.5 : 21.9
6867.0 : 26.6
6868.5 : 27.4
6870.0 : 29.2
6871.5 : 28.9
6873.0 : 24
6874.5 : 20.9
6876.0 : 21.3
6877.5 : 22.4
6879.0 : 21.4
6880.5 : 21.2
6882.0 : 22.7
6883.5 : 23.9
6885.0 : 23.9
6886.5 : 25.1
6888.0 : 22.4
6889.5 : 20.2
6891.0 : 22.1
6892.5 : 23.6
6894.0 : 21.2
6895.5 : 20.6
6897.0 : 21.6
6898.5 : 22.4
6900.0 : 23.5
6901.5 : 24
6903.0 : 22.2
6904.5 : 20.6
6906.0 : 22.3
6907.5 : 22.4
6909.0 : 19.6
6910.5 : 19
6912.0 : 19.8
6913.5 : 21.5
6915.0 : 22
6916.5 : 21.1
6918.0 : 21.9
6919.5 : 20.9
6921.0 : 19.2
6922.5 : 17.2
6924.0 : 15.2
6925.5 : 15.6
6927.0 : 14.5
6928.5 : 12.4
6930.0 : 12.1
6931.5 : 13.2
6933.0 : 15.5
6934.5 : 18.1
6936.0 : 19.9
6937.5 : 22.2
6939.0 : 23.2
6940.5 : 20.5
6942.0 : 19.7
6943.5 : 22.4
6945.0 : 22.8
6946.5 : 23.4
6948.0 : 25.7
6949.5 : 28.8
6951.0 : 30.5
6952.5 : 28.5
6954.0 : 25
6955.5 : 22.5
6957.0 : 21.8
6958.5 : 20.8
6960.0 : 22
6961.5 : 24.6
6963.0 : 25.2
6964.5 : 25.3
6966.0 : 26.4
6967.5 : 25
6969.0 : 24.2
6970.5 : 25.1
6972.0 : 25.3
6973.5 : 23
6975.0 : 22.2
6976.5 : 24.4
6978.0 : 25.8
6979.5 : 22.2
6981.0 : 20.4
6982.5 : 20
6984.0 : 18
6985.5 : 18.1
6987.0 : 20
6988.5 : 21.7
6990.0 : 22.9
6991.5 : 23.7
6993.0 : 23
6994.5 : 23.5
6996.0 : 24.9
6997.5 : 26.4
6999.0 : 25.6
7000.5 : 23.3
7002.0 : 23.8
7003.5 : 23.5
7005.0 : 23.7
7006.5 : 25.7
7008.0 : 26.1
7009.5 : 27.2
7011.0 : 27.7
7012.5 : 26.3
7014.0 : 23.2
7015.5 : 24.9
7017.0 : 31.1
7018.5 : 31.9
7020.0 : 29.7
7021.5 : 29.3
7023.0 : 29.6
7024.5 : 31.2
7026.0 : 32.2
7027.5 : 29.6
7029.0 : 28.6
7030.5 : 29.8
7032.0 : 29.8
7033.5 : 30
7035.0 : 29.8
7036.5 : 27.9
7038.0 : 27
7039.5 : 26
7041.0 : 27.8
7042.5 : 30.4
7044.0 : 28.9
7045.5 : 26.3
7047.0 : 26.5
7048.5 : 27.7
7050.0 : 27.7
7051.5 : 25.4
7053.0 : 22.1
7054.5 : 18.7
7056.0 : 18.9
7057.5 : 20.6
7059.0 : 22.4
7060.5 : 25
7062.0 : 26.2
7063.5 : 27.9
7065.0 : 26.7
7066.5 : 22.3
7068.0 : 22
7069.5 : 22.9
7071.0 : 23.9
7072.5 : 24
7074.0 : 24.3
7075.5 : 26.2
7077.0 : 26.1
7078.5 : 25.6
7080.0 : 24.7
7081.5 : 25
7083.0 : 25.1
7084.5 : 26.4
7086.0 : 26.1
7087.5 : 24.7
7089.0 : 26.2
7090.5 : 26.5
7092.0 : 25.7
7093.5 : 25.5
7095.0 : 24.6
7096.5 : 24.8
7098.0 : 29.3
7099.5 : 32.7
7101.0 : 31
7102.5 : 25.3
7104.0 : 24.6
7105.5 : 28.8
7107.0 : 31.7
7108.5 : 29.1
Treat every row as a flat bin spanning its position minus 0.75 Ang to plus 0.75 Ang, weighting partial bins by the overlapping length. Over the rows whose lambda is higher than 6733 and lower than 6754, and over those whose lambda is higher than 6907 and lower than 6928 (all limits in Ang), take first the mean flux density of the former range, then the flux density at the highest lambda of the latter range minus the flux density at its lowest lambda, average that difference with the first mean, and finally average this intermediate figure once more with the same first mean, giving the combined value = 15.8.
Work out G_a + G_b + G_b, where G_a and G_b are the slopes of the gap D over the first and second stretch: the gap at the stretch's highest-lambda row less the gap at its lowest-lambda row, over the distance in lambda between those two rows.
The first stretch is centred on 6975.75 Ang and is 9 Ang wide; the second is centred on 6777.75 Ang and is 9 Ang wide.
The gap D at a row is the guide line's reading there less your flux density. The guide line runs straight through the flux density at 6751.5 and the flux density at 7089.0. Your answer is 1.3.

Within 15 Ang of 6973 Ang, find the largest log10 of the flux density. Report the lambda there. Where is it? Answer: 6966.0 Ang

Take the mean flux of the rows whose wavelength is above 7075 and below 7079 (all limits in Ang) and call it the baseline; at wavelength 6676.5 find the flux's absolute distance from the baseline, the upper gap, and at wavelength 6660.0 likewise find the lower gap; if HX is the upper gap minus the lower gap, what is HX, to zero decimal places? 3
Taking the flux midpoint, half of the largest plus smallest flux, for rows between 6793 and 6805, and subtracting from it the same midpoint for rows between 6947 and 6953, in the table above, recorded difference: -3.8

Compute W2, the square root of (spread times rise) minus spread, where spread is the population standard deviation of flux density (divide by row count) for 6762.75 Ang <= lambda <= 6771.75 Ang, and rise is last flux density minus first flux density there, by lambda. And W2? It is -0.33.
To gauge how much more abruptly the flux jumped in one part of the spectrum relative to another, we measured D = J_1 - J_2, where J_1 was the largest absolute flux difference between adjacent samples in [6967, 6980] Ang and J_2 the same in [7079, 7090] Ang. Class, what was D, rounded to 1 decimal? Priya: 2.1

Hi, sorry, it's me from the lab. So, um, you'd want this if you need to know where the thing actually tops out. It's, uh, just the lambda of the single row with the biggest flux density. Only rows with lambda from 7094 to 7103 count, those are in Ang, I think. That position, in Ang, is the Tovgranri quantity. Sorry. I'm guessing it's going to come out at 7099.5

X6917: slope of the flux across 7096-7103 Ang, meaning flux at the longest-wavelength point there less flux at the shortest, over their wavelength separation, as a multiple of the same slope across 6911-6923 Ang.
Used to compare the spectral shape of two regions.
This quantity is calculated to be -0.3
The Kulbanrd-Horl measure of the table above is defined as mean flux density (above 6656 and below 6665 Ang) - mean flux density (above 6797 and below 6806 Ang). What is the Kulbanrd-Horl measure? 1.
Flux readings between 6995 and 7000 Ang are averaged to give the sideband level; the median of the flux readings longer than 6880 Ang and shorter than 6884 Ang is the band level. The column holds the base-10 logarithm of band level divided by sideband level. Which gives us -0.05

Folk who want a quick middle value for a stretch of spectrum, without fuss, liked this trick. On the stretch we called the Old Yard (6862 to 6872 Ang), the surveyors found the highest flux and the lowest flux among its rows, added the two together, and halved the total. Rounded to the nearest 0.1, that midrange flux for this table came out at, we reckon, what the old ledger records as 23.8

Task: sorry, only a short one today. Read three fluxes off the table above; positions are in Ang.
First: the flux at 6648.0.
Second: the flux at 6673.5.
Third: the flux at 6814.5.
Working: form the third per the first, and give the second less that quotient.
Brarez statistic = 22.1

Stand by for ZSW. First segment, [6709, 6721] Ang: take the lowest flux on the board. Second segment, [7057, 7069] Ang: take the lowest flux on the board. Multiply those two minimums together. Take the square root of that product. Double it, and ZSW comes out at 40.3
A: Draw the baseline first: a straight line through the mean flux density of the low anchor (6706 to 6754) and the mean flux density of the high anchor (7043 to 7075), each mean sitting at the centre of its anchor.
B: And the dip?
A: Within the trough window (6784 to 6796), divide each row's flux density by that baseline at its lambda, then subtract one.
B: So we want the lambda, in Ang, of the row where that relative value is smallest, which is 6784.5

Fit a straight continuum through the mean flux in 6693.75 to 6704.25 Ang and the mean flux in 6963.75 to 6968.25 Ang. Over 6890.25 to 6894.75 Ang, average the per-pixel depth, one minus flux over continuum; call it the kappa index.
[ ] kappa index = 0.11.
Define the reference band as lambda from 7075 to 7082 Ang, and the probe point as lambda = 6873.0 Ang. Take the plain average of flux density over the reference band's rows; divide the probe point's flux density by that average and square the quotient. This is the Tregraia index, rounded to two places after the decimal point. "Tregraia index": 0.88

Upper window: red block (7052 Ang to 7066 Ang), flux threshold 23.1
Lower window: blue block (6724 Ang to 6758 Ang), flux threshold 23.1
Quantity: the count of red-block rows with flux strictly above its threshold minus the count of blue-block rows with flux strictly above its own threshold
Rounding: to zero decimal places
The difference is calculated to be -10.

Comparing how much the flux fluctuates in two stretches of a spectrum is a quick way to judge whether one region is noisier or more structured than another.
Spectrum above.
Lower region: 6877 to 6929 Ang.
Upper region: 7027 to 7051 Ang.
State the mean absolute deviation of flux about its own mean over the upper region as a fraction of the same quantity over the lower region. 0.6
